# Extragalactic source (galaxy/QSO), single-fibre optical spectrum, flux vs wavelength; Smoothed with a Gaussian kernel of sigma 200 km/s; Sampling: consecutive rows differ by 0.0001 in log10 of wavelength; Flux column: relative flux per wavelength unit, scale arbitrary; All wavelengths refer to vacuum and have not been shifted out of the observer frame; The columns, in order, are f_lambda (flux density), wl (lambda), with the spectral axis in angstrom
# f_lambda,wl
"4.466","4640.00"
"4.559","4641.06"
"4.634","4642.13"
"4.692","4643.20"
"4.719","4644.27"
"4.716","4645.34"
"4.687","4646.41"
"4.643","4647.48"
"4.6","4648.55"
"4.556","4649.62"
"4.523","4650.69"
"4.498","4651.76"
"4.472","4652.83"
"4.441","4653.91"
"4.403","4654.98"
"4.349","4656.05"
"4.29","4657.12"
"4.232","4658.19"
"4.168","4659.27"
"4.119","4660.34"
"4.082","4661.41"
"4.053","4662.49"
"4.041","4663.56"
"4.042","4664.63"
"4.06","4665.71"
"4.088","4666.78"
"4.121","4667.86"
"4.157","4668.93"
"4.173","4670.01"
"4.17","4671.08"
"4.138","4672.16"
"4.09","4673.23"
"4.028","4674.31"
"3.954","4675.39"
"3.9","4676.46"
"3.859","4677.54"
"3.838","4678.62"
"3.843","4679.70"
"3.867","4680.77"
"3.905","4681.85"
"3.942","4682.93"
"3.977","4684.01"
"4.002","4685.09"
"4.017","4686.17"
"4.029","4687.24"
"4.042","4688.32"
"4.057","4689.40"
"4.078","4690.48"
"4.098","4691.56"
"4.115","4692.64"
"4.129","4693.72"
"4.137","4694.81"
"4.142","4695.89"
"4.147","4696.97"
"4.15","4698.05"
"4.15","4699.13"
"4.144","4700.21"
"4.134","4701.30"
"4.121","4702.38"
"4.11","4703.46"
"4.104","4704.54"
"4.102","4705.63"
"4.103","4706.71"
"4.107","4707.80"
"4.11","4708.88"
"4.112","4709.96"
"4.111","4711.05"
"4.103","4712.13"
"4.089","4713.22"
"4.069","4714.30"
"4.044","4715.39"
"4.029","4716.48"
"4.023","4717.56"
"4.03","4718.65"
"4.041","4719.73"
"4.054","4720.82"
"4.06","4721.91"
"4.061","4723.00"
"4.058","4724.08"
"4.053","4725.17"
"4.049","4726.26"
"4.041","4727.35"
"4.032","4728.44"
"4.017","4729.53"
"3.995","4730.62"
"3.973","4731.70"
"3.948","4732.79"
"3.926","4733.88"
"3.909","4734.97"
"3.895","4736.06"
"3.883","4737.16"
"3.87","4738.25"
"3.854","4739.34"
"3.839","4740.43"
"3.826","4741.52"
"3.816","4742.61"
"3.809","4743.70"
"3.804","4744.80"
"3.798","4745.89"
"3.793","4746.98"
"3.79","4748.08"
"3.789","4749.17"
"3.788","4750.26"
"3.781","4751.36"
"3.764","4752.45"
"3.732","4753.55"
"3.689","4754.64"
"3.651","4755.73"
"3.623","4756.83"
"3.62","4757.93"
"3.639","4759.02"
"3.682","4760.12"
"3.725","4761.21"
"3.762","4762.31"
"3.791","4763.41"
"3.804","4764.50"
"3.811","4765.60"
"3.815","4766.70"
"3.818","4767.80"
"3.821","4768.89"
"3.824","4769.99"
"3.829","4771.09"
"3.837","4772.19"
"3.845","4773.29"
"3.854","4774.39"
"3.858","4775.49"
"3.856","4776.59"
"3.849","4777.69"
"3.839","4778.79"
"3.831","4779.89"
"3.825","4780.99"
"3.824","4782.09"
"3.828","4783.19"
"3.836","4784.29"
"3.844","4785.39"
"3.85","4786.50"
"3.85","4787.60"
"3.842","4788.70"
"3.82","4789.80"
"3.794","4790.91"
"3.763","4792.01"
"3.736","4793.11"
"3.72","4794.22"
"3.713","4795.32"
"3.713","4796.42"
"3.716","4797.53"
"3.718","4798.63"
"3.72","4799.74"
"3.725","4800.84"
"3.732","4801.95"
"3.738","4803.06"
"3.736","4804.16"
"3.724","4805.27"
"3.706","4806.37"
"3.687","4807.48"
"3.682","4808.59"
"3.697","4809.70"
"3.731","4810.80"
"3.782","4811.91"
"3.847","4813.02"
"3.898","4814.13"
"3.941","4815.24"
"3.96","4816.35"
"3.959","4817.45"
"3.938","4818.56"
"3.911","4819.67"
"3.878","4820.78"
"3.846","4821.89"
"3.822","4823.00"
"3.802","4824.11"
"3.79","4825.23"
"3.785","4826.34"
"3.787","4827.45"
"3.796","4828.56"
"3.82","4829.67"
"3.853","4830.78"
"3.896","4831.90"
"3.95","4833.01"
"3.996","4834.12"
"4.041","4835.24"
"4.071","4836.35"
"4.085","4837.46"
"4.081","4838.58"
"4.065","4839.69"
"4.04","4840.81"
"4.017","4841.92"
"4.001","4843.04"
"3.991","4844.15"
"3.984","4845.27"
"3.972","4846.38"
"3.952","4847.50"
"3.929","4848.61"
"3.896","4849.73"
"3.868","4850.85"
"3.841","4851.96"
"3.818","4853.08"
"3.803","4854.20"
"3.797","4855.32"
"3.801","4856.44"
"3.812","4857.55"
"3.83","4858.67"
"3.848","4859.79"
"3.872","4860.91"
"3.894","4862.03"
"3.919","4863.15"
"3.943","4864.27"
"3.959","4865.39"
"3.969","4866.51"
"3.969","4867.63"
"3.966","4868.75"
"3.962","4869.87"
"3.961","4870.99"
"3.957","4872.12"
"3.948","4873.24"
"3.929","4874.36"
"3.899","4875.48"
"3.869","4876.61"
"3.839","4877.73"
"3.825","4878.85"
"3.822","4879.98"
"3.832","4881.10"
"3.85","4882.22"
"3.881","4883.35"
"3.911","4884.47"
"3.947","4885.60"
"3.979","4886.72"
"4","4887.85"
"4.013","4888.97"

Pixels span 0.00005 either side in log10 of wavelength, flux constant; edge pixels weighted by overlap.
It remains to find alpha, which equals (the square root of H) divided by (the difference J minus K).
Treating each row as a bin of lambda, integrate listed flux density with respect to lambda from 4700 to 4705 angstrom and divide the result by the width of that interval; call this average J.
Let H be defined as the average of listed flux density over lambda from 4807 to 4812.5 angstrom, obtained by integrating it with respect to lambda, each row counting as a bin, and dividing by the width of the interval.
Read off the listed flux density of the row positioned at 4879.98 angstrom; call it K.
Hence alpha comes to 6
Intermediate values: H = 3.72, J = 4.12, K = 3.822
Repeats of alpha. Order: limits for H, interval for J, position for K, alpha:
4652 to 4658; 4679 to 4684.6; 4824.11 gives 20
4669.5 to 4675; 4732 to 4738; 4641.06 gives -3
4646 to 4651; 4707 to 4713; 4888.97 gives 23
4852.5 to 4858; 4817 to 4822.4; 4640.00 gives -3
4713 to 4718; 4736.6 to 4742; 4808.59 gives 12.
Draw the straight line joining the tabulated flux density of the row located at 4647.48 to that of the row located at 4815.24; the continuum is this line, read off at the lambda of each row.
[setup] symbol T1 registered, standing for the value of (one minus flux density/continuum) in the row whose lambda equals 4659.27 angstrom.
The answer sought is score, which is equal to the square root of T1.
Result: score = 0.30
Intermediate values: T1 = 0.093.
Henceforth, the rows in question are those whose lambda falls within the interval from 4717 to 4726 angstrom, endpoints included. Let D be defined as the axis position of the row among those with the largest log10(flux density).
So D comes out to 4723.00 angstrom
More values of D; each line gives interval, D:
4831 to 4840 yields 4837.46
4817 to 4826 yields 4817.45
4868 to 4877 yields 4868.75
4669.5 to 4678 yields 4670.01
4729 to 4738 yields 4729.53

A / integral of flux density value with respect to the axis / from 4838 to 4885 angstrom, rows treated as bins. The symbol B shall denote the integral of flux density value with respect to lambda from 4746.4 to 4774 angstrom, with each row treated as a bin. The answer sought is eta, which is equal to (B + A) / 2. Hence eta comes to 144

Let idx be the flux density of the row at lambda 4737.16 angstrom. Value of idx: 3.883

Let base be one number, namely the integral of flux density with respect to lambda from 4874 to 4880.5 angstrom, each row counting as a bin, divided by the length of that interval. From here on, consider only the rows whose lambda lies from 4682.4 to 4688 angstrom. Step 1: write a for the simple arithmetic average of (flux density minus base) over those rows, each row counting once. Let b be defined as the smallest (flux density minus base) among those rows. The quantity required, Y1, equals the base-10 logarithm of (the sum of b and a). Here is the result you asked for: -0.66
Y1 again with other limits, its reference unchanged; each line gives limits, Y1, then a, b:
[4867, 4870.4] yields -0.68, 0.107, 0.10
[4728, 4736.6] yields -0.86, 0.103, 0.04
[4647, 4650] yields 0.16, 0.741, 0.70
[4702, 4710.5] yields -0.31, 0.249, 0.24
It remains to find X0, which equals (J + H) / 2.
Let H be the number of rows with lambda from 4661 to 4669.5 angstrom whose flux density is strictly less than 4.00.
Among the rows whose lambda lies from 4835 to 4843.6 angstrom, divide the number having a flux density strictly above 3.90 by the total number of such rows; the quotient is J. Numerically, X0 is 0.5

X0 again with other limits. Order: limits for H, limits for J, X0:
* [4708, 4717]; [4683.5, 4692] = 0.5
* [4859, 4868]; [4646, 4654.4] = 4.5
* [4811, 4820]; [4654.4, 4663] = 4.5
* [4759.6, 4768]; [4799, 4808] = 4.0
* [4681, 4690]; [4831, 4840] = 1.9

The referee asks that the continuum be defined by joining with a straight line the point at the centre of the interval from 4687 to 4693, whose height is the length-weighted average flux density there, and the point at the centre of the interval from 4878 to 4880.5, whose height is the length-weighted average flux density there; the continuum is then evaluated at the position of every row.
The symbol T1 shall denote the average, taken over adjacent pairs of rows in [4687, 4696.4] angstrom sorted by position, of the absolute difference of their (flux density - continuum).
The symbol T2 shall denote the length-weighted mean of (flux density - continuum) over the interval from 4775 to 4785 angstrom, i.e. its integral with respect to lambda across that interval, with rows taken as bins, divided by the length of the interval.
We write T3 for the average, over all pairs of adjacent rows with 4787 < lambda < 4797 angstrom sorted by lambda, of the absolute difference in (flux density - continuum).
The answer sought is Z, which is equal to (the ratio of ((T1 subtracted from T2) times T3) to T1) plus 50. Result 49.9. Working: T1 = 0.016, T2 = -0.11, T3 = 0.016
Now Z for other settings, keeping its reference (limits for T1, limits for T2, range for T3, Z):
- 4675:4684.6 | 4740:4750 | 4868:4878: 49.9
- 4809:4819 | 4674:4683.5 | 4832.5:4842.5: 49.8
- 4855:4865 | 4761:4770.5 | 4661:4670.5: 49.8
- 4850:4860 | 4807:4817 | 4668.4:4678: 49.7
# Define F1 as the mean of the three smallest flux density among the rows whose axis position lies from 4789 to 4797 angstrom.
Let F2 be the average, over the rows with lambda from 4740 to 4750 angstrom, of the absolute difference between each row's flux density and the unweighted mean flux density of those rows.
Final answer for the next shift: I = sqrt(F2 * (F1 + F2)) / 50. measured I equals 0.0045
